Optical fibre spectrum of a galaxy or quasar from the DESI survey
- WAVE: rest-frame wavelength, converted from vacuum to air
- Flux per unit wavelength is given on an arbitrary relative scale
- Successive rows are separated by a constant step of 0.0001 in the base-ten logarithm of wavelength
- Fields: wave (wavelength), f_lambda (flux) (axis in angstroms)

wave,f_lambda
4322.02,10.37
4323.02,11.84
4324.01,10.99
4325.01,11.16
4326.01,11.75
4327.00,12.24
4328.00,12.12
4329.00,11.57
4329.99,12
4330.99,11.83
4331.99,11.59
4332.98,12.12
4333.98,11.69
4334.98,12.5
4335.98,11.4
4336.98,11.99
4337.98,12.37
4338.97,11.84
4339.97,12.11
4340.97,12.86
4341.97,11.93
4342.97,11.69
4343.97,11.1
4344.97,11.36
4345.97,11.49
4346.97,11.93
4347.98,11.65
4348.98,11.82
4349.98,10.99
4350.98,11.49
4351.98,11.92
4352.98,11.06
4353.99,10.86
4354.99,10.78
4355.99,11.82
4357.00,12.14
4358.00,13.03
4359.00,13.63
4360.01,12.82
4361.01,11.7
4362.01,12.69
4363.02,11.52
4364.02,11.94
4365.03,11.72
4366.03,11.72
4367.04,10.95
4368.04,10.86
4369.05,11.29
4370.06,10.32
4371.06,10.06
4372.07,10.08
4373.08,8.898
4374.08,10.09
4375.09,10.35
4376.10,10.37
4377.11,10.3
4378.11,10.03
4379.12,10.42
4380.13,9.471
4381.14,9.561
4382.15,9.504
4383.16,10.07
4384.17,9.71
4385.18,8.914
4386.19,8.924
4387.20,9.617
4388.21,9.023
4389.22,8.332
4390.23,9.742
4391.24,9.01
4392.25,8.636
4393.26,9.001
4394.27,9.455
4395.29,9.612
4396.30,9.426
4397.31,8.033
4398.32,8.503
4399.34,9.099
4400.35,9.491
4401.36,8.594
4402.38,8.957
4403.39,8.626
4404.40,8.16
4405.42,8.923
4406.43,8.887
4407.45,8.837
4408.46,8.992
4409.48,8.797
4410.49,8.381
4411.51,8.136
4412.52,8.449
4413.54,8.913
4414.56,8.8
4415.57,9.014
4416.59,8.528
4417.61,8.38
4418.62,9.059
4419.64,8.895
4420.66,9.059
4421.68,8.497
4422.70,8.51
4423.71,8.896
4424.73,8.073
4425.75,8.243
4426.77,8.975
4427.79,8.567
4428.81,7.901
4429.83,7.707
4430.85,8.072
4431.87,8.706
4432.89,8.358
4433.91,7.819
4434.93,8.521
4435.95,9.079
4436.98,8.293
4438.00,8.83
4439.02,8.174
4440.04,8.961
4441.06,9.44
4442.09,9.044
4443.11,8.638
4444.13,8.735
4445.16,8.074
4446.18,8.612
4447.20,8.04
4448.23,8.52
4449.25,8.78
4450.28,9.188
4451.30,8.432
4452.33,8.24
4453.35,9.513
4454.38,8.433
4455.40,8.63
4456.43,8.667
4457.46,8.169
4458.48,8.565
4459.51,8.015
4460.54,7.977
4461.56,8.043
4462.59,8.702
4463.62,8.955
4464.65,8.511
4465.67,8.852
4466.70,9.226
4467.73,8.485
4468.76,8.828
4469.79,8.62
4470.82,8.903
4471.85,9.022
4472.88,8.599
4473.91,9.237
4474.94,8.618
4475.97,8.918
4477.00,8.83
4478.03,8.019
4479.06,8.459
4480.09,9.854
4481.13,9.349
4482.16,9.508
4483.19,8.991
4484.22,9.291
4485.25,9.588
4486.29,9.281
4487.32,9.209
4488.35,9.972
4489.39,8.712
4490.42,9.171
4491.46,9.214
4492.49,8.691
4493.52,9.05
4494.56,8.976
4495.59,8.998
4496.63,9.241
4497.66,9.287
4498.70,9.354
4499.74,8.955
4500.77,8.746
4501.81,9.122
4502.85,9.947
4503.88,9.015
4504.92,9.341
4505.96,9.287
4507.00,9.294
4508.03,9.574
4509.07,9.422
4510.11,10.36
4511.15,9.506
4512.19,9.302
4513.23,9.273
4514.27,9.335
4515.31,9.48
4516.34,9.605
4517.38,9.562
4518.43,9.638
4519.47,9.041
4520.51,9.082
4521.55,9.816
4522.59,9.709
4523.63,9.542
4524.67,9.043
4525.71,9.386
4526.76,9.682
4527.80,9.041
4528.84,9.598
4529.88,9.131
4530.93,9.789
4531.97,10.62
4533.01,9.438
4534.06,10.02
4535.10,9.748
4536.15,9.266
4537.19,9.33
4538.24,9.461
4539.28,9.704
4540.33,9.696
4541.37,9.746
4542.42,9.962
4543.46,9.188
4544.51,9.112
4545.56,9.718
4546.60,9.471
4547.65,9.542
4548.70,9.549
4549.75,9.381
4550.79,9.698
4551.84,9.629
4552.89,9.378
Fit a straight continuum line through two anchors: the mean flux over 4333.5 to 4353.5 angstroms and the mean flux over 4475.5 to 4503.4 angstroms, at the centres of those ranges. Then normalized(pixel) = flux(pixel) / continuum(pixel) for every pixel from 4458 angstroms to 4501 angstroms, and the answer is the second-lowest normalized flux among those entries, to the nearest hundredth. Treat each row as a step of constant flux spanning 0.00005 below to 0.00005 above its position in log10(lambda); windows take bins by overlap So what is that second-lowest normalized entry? 0.83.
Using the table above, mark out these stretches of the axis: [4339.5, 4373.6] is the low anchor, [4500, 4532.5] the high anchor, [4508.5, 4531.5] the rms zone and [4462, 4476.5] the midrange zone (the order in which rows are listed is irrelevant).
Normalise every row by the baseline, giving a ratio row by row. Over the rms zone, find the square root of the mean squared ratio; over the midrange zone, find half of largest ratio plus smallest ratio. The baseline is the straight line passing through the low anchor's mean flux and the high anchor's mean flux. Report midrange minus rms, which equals -0.13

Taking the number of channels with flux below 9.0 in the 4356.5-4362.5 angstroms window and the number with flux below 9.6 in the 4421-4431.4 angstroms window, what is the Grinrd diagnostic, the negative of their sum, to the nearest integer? -10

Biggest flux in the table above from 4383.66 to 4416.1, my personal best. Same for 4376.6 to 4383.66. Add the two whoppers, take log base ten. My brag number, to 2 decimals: 1.30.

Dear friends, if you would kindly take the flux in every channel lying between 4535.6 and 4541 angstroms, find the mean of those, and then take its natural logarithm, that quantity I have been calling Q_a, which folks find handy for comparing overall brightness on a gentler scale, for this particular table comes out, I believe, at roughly 2.25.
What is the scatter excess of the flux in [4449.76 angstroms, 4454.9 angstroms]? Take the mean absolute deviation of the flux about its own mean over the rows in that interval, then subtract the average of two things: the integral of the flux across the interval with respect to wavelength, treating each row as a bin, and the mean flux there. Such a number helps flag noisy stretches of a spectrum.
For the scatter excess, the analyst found -26.4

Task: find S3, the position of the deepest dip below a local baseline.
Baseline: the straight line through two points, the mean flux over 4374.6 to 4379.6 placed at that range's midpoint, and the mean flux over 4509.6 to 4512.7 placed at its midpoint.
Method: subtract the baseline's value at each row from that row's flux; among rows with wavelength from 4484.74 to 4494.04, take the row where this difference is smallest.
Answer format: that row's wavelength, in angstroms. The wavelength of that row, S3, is 4492.49 angstroms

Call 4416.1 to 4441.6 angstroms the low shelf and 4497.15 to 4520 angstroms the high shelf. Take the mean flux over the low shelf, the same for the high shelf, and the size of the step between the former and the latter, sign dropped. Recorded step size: 0.8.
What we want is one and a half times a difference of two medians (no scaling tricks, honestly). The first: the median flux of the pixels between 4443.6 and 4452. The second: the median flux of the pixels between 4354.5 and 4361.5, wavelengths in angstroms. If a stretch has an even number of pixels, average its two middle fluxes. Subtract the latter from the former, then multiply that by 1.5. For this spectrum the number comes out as -5.4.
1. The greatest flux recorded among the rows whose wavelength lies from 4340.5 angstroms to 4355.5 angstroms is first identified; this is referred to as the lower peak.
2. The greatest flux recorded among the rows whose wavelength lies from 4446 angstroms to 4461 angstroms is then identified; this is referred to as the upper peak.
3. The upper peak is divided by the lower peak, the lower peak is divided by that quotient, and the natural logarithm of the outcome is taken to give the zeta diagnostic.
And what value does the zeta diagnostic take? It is 2.86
